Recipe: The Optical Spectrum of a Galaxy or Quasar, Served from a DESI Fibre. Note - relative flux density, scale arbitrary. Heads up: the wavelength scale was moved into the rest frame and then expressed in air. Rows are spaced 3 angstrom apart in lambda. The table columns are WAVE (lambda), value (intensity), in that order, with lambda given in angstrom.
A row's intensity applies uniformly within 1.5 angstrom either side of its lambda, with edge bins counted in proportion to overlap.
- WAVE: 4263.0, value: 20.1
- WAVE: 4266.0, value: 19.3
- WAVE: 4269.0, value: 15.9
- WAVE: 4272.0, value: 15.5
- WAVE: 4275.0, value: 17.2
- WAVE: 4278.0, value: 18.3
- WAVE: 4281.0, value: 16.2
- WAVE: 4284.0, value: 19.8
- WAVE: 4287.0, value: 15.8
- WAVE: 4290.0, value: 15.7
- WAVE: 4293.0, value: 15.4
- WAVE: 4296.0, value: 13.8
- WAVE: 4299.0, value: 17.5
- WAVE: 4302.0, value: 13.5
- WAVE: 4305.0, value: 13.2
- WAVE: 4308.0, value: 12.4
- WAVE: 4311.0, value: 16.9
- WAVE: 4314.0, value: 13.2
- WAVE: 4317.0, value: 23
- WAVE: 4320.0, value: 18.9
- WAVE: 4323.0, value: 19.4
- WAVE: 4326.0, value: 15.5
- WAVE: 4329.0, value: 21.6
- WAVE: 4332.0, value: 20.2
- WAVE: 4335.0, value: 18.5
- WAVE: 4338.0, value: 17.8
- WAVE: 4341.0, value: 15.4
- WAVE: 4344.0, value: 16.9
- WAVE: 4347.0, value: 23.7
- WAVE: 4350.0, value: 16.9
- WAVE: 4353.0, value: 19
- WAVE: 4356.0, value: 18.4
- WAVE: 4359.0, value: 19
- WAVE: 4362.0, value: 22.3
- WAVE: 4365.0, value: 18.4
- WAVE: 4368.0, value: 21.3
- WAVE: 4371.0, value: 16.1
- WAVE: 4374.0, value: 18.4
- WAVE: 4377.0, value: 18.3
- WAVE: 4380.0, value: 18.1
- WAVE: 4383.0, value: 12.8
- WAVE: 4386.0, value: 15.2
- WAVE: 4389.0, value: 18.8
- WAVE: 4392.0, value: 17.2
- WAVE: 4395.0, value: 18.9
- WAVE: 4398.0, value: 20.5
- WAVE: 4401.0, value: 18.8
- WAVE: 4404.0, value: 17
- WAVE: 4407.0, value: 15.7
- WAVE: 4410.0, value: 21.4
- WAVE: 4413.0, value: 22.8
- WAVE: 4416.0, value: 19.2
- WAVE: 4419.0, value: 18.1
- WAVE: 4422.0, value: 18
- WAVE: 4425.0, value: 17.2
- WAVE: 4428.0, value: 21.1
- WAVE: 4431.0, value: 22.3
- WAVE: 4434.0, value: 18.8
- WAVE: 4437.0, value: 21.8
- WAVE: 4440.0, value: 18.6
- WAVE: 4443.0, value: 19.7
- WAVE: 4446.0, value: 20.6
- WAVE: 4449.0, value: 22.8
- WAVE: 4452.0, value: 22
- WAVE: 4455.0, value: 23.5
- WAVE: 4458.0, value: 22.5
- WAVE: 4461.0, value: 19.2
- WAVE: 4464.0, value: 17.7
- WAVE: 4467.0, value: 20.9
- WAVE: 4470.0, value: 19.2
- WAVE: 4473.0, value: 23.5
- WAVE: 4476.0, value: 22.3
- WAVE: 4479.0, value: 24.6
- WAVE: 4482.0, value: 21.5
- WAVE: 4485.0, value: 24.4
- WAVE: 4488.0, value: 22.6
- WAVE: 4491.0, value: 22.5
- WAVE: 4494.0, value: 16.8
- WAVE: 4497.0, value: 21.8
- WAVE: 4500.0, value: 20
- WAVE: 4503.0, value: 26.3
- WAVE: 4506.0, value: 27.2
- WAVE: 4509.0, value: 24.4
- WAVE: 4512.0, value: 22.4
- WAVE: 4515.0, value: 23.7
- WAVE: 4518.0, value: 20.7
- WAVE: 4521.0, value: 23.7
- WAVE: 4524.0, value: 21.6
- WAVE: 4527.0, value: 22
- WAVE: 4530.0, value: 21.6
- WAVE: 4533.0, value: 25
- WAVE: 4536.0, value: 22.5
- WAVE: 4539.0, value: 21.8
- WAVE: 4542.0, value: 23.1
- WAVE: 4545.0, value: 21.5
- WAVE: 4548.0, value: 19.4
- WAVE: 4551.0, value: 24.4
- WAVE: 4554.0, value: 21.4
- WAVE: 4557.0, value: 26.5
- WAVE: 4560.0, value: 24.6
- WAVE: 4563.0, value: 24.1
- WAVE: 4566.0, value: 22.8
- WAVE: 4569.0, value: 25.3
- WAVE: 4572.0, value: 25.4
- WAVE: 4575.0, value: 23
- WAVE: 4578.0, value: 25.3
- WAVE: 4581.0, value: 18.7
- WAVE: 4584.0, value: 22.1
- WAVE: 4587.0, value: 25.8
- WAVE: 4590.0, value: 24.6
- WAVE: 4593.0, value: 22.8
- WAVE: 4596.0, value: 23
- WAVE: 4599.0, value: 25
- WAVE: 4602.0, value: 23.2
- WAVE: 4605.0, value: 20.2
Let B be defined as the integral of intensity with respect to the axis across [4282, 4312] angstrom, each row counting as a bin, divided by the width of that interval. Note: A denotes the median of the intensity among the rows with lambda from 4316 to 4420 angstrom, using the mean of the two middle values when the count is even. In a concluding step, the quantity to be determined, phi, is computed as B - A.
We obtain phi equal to -3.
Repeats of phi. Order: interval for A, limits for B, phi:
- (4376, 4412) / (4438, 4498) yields 3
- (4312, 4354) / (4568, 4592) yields 5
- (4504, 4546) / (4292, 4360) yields -5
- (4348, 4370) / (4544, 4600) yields 4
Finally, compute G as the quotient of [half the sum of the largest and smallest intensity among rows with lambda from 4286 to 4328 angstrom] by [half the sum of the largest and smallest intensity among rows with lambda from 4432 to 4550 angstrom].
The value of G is 0.80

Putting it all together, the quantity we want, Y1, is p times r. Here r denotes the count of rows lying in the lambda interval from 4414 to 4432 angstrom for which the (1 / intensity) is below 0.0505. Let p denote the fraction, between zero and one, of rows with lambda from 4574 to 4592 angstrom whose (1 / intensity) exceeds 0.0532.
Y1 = 0.3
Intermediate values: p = 0.2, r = 2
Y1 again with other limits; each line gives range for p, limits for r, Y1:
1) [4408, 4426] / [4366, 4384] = 0.5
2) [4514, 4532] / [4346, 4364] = 0.0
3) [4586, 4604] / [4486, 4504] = 0.0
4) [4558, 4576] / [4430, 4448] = 0.0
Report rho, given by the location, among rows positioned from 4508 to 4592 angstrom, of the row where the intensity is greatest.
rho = 4557.0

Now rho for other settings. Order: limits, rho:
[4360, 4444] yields 4413.0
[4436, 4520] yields 4506.0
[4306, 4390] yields 4347.0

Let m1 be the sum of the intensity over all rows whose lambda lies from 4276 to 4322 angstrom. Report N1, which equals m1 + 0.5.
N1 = 244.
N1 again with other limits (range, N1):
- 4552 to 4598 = 356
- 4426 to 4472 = 311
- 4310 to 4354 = 277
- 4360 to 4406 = 273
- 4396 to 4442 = 292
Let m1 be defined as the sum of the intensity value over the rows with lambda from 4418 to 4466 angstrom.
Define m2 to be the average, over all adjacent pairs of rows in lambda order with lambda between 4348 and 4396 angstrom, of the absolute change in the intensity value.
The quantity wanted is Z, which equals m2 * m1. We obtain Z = 773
